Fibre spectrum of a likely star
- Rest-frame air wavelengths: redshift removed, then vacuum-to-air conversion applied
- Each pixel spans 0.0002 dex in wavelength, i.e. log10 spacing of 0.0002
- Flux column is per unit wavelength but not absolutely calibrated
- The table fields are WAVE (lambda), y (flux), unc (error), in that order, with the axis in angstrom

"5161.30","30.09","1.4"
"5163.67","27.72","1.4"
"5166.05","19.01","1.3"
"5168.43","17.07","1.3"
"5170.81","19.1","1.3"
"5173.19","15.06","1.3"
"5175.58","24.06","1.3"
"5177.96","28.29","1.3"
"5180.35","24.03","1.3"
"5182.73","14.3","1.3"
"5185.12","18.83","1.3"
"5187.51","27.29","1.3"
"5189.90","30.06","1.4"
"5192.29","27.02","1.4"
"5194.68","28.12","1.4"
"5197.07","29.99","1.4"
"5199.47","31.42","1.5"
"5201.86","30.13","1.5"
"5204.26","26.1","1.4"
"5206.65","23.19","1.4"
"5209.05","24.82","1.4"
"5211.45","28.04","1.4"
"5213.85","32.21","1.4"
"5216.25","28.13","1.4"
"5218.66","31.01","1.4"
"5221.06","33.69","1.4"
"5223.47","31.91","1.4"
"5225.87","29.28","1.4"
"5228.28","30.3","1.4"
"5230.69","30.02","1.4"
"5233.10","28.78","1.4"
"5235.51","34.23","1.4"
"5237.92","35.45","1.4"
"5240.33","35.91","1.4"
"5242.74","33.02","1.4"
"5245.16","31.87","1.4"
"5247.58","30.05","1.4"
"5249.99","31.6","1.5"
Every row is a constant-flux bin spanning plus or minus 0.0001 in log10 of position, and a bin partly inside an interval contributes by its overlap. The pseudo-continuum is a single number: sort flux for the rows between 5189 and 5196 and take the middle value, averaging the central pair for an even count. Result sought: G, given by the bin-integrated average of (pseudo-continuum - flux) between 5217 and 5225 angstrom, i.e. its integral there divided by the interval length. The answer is -3.7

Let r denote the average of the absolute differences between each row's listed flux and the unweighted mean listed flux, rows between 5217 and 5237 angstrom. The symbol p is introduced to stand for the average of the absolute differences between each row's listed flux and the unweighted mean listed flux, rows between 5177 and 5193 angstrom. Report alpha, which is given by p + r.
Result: 6.1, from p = 4.46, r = 1.6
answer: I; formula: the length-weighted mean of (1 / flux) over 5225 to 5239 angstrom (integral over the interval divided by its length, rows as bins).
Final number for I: 0.032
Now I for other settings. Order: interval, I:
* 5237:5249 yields 0.030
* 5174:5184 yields 0.048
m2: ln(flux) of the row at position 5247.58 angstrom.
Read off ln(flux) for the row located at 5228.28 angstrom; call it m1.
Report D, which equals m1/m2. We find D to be 1.00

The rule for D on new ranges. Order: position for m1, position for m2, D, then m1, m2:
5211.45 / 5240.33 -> 0.93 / 3.334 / 3.58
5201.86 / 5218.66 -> 0.99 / 3.406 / 3.43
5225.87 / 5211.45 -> 1.01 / 3.377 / 3.33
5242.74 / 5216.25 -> 1.05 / 3.497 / 3.34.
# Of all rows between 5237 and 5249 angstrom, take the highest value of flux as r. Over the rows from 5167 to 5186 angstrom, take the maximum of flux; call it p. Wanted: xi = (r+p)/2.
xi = 32.1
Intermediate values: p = 28.29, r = 35.91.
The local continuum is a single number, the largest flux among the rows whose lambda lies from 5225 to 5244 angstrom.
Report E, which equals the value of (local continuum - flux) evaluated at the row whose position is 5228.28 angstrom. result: 5.6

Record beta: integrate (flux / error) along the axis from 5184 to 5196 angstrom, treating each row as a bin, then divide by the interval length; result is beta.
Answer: 19.3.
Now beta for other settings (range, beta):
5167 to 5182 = 16.2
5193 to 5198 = 20.6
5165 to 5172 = 14.1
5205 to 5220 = 19.9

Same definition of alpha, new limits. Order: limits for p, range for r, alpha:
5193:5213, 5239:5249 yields 4.0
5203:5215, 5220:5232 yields 4.0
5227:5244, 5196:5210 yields 5.3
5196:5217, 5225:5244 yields 4.9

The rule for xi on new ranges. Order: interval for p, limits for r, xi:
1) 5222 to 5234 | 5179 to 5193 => 31.0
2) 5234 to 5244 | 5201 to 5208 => 33.0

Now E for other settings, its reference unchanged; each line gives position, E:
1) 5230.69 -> 5.9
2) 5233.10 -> 7.1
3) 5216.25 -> 7.8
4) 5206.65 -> 12.7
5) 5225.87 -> 6.6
